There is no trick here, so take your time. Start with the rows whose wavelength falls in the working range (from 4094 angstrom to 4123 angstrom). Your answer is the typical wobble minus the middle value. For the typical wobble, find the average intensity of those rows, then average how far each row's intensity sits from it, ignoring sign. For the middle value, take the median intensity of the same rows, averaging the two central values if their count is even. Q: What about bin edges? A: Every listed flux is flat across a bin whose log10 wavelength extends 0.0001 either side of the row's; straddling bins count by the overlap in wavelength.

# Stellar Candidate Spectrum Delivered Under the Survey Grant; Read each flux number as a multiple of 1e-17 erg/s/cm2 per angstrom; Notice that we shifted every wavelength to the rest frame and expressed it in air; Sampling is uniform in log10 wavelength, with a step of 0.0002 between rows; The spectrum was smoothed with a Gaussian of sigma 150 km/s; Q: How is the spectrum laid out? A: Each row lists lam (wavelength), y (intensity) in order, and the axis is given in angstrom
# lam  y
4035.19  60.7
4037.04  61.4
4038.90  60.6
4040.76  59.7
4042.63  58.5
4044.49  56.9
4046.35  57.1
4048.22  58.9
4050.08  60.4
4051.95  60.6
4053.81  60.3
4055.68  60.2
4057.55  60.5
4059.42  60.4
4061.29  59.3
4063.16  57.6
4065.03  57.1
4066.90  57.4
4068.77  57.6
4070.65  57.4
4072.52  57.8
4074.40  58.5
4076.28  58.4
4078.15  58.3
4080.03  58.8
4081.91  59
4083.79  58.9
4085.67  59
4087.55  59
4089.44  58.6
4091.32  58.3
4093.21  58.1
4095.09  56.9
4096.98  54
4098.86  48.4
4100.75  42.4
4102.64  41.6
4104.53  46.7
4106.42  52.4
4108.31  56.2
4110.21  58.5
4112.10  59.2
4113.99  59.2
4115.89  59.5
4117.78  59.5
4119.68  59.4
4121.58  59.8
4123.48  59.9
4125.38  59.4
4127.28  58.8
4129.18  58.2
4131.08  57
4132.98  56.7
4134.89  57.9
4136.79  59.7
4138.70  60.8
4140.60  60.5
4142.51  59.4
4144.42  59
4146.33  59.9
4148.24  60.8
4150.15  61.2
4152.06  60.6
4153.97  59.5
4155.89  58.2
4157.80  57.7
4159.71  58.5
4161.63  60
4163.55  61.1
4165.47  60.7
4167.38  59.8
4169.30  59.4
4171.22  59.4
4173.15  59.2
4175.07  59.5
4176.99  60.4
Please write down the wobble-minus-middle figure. -51.6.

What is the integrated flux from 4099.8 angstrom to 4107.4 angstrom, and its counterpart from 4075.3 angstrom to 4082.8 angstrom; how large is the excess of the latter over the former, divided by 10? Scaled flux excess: 9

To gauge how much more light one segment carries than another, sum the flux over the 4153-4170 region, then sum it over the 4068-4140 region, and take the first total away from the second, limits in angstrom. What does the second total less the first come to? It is 1625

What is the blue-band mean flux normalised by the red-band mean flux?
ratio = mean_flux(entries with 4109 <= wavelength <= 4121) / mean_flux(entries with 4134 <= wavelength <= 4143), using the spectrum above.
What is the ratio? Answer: 0.99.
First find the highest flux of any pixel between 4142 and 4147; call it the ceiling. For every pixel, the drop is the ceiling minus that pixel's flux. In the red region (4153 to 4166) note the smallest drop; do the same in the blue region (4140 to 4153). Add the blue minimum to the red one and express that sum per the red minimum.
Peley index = 2.1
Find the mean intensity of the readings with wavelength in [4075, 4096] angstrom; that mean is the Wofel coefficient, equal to 58.5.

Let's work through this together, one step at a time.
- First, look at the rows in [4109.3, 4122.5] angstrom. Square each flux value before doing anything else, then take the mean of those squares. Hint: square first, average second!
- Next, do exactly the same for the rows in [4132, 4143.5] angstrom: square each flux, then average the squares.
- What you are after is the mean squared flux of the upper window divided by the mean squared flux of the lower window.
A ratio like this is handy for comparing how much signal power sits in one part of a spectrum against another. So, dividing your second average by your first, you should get 1.0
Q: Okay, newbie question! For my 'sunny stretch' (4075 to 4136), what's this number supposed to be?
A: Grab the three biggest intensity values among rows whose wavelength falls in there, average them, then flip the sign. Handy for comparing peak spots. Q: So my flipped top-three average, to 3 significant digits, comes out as -59.7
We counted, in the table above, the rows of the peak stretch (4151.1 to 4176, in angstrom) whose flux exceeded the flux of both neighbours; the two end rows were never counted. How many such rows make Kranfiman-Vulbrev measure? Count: 1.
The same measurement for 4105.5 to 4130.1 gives 1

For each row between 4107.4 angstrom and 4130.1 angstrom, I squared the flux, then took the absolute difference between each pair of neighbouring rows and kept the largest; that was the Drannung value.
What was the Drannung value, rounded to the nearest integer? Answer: 264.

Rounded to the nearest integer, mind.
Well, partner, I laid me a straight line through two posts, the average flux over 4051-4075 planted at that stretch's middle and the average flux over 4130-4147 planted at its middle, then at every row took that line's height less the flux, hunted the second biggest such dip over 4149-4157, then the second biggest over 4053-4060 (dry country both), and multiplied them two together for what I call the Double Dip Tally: 1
